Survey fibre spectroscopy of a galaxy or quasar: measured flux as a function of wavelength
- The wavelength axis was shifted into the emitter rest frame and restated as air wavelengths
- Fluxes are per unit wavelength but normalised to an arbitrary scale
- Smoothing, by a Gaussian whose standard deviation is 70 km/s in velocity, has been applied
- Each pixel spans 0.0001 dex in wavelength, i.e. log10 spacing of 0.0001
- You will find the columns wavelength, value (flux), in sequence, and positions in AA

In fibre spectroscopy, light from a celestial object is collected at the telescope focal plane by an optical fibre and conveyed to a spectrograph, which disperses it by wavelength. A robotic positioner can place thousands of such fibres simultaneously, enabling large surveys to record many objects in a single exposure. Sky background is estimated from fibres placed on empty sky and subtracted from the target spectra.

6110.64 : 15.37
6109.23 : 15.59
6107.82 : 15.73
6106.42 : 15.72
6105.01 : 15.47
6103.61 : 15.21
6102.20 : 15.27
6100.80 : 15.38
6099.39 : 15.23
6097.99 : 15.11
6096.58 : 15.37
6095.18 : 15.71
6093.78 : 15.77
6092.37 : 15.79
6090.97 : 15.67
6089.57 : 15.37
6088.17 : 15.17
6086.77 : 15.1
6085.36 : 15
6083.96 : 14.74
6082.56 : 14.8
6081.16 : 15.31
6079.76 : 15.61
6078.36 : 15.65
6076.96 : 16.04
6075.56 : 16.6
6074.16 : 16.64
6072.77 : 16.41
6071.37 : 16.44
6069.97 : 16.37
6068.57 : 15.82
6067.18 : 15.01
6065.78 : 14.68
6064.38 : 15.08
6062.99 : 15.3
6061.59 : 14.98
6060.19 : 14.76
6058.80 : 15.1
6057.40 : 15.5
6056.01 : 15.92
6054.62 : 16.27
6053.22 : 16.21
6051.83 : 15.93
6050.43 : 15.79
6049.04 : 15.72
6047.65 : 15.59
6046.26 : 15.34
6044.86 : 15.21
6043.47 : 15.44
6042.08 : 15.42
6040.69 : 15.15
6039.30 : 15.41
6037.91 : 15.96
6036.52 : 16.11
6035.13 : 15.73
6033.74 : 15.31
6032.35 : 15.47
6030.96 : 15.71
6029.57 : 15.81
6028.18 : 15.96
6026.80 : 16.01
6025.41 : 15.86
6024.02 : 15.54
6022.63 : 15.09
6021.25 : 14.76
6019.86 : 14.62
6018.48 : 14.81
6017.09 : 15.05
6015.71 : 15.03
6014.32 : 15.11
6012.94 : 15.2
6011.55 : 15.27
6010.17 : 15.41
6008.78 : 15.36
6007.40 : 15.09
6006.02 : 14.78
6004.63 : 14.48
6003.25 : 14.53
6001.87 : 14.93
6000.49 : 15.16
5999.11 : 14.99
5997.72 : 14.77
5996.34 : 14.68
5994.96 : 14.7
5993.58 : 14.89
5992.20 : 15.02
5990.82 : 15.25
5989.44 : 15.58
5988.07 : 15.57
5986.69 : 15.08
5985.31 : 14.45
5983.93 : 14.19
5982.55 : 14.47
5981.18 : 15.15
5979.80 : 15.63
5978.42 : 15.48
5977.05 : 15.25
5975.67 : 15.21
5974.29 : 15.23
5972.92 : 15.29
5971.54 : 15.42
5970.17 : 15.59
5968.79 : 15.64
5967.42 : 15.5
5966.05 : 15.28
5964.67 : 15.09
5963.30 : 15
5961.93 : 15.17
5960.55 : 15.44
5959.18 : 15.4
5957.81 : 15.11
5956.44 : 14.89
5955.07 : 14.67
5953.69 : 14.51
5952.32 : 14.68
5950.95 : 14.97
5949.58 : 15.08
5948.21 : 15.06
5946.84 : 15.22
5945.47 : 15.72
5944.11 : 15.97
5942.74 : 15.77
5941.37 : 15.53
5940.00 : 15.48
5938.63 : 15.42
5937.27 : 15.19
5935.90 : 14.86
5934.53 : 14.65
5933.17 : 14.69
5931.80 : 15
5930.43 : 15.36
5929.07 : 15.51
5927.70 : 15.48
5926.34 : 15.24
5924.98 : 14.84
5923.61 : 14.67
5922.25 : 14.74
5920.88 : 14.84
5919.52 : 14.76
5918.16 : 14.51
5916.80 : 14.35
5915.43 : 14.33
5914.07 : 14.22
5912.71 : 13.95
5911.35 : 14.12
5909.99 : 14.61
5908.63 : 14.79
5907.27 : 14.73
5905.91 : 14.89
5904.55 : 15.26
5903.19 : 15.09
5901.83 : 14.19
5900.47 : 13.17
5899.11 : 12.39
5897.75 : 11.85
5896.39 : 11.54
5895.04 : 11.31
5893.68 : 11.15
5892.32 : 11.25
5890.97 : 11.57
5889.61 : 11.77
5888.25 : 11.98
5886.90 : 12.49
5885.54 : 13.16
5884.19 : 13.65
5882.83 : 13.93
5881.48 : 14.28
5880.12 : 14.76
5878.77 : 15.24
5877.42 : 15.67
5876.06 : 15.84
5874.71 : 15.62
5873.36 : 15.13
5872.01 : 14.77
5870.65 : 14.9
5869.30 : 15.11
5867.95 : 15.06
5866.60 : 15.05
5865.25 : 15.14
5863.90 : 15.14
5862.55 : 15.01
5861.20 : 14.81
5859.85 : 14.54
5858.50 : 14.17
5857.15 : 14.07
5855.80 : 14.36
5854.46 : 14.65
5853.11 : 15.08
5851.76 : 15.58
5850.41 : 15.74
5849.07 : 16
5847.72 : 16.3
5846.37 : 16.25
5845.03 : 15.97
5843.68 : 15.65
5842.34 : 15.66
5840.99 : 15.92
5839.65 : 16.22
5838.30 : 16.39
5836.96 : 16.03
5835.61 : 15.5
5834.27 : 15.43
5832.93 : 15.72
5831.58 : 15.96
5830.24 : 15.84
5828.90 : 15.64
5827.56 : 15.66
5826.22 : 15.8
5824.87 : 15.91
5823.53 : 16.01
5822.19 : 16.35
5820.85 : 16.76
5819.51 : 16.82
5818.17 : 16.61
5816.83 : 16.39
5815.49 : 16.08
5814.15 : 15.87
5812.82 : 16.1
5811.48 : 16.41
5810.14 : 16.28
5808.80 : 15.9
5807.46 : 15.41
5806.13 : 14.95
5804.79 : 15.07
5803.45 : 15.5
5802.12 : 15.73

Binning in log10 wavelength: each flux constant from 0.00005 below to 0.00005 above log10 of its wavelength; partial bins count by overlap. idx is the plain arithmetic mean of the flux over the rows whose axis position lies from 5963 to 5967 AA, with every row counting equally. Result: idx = 15.1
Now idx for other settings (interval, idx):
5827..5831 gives 15.7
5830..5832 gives 15.9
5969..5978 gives 15.3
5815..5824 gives 16.4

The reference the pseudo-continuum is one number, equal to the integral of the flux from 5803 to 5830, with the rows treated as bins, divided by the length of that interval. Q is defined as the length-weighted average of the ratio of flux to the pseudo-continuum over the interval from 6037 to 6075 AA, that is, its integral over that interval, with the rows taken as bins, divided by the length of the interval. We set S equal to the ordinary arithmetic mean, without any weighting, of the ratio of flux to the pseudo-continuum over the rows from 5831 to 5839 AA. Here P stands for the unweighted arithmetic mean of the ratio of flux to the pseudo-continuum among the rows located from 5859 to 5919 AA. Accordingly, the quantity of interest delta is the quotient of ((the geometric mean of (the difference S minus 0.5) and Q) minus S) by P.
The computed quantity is -0.34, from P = 0.877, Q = 0.98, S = 0.99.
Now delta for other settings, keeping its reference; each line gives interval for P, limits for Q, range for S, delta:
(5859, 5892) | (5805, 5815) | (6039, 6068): -0.32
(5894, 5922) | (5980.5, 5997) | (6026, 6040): -0.36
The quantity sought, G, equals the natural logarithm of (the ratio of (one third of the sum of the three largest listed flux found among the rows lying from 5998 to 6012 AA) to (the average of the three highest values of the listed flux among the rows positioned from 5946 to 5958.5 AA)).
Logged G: 0.014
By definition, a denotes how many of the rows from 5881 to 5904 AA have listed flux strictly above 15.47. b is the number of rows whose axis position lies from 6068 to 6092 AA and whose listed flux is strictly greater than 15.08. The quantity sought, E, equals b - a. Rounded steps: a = 0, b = 14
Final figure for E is 14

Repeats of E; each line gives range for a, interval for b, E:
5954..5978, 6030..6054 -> 14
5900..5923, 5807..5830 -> 17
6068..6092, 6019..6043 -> 5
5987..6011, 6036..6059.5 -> 15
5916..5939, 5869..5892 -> 4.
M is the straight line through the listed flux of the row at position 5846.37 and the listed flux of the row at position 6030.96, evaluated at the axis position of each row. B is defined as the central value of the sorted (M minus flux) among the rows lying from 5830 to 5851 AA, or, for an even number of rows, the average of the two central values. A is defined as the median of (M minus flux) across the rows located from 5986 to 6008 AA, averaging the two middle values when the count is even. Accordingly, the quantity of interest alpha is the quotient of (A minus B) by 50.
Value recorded 0.01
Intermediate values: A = 0.8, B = 0.3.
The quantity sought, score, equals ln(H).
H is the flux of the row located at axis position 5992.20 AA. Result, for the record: 2.71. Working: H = 15.02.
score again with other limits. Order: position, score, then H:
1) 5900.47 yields 2.58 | 13.17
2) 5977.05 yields 2.72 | 15.25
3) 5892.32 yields 2.42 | 11.25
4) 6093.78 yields 2.76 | 15.77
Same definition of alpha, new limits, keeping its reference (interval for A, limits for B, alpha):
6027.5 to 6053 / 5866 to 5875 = -0.02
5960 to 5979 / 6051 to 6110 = 0.01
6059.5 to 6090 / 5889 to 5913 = -0.04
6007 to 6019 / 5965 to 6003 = 0.00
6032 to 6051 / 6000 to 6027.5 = -0.01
